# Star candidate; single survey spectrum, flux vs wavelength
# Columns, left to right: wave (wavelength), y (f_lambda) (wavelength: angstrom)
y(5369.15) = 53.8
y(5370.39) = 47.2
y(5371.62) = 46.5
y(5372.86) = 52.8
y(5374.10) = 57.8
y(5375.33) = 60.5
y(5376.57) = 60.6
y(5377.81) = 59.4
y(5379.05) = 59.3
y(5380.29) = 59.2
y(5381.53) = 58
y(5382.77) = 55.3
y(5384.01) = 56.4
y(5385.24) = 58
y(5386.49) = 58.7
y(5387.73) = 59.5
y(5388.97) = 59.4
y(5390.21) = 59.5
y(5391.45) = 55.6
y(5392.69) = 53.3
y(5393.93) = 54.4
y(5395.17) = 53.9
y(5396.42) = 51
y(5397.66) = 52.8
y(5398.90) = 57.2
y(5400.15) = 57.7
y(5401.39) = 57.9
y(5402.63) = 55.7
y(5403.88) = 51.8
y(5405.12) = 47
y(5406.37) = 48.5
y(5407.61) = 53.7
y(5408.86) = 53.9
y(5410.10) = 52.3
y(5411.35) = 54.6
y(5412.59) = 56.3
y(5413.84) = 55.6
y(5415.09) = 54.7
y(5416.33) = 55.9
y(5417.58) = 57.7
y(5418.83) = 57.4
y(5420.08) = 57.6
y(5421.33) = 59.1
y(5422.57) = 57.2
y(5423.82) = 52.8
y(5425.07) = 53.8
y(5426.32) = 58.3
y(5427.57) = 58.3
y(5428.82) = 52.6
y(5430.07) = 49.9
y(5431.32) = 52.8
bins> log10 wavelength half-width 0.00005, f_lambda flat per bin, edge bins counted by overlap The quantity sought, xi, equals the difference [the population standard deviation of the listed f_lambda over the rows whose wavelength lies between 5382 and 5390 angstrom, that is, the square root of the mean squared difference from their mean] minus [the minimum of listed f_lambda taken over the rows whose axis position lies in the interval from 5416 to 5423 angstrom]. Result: -54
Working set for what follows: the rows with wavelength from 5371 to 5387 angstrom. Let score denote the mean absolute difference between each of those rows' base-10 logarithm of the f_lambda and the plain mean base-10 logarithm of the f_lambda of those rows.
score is 0.0214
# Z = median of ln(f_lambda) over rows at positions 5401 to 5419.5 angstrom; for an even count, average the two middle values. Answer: 4.00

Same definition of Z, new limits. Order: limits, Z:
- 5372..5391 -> 4.08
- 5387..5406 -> 4.02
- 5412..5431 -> 4.03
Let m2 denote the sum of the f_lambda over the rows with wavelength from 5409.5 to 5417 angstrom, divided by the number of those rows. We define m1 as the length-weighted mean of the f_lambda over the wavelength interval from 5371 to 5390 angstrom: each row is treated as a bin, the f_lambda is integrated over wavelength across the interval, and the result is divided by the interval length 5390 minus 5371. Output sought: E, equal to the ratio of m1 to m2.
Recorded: 1.05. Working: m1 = 57.5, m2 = 54.90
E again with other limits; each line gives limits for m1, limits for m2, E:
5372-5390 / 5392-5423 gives 1.06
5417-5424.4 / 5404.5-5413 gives 1.09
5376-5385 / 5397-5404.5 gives 1.05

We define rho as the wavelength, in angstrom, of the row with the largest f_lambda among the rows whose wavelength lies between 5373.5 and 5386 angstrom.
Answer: 5376.57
